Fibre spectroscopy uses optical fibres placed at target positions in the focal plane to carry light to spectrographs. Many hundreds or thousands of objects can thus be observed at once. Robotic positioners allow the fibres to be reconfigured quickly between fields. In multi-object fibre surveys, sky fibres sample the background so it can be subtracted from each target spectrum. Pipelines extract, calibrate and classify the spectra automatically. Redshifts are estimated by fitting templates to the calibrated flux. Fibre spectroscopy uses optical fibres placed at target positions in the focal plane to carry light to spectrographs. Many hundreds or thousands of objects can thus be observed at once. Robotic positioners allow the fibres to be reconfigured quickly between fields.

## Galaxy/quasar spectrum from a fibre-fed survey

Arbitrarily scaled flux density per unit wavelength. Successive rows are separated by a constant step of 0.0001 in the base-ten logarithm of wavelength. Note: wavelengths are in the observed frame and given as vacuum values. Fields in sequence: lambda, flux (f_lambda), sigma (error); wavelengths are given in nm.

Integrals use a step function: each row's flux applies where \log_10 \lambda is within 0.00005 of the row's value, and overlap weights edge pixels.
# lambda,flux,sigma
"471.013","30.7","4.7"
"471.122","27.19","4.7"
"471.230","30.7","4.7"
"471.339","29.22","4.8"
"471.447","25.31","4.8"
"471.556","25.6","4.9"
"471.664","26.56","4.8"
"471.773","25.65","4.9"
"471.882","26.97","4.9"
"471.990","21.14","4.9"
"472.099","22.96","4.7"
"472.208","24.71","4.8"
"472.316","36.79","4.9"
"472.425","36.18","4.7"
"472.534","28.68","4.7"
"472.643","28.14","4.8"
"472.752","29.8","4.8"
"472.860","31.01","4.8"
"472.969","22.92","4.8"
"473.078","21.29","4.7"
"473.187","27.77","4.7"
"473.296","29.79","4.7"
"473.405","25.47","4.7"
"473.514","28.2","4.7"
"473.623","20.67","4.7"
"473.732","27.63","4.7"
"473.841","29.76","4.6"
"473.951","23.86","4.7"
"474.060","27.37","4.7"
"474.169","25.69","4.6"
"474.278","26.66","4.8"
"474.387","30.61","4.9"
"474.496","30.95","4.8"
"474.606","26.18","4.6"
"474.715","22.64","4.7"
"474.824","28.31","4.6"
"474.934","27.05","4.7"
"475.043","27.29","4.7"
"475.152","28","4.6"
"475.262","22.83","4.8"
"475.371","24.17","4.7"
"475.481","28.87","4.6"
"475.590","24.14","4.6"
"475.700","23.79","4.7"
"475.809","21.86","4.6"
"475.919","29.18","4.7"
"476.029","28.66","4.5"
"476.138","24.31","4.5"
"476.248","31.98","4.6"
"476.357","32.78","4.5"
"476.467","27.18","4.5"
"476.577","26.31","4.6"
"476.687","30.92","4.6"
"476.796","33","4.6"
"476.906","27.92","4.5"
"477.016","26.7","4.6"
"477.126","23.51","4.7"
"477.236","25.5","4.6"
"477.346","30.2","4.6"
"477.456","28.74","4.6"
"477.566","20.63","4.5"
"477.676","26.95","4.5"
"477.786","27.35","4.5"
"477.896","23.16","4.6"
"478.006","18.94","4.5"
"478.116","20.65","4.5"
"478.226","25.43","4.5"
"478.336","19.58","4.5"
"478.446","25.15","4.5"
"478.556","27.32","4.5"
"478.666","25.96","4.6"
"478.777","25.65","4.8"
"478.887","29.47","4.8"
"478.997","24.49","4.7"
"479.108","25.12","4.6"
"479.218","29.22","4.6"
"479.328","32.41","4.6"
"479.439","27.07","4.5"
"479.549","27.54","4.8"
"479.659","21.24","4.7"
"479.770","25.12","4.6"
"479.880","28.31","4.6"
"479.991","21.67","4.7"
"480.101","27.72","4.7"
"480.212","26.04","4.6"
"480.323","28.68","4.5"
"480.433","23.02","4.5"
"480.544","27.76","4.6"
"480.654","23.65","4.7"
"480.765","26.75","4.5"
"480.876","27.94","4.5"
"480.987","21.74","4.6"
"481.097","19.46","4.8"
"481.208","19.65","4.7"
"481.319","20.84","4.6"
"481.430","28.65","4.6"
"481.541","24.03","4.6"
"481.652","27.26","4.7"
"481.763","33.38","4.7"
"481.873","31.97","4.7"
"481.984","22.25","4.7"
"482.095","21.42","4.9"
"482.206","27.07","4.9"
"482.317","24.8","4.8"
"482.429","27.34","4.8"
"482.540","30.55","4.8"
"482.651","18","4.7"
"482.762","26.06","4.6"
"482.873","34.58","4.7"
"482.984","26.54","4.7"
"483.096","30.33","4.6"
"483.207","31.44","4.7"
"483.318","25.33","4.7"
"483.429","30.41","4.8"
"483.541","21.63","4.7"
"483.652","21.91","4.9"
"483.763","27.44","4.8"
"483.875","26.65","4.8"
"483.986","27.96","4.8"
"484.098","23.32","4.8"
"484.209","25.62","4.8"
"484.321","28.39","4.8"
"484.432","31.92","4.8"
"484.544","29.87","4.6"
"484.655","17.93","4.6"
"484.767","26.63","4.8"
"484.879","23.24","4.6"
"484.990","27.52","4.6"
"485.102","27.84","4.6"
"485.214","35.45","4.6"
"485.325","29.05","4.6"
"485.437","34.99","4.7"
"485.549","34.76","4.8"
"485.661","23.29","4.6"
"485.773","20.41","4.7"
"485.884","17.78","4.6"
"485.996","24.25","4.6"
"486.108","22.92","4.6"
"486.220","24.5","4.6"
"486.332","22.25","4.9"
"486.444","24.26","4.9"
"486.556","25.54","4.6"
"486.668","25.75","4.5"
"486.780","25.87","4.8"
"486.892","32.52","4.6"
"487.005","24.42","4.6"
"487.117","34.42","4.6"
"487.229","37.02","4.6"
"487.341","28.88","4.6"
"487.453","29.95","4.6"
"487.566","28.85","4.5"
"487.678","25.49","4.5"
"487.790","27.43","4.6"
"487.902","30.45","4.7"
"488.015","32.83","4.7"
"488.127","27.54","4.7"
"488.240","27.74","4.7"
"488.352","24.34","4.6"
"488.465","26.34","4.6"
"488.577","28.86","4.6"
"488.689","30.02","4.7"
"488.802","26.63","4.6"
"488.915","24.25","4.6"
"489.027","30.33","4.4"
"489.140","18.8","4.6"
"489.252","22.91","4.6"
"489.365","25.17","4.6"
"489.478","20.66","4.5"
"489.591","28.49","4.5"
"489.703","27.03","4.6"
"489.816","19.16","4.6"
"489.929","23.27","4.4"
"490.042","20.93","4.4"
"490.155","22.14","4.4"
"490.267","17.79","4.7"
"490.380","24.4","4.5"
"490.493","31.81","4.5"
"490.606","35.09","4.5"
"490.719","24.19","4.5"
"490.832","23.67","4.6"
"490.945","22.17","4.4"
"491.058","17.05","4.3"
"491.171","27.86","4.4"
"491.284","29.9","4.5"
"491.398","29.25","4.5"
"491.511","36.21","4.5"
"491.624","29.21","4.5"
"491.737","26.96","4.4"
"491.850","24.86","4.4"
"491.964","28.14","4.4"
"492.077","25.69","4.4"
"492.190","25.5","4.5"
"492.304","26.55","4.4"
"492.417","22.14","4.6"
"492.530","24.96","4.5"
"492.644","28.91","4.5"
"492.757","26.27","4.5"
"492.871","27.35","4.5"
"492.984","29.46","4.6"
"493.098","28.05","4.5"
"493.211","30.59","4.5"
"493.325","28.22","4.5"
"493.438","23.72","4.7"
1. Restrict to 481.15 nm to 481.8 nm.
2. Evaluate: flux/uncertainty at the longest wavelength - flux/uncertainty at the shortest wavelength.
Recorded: 2.9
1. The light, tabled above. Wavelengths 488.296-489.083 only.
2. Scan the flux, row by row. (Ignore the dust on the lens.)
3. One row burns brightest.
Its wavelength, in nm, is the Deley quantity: 489.027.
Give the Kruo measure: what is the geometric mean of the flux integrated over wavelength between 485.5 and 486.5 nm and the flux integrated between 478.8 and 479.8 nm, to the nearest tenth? 25.3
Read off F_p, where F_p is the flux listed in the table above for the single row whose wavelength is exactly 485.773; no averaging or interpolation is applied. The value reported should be 20.41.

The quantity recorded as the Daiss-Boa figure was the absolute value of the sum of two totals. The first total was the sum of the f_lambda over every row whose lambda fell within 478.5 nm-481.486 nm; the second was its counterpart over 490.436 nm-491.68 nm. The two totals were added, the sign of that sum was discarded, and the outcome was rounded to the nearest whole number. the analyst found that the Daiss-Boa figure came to 999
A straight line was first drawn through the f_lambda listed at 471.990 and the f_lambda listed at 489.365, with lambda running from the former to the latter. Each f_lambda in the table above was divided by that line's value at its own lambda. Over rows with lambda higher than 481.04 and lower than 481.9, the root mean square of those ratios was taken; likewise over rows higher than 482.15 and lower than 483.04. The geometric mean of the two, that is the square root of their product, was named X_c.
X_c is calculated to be 1.14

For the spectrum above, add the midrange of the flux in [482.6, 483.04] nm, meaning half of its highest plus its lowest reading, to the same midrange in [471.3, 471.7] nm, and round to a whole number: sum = 54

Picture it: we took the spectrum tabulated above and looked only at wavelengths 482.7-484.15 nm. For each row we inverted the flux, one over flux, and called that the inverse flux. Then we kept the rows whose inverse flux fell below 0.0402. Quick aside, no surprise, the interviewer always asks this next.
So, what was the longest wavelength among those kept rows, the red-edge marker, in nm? 483.986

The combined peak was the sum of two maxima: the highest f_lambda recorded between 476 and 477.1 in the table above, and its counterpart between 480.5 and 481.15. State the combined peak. 60.9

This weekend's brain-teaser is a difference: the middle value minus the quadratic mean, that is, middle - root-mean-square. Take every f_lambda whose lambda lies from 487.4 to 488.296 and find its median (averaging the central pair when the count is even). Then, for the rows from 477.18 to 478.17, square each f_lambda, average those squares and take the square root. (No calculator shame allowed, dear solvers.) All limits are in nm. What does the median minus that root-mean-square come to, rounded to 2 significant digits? 3.3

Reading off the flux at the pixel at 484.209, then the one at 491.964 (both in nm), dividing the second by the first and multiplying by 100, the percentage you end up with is 110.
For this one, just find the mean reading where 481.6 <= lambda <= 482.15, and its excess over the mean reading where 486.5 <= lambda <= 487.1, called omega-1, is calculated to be 0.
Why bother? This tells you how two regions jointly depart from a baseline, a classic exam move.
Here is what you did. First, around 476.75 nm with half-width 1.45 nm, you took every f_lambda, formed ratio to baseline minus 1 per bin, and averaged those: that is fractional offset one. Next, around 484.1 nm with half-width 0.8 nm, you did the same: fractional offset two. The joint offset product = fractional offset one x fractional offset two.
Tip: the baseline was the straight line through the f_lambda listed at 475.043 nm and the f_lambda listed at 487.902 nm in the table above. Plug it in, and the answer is 0.006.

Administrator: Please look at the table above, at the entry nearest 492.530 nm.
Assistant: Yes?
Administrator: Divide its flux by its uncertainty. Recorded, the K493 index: 5.5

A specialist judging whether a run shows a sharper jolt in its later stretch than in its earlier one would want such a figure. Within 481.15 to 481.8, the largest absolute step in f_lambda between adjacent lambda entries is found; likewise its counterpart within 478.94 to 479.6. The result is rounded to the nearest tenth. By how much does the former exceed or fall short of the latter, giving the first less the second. 2.5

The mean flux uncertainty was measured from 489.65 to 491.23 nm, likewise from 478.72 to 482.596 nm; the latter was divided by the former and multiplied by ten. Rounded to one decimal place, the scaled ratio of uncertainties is 10.4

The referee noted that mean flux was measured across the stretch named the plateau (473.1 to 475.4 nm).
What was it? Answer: 26.7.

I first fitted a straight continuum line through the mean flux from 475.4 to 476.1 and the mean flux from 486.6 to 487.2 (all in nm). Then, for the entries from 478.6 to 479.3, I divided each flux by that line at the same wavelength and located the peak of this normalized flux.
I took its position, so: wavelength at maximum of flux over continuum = 478.887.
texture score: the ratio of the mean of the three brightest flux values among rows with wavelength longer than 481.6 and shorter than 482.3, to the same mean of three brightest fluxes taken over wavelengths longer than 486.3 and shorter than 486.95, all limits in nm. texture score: 1.10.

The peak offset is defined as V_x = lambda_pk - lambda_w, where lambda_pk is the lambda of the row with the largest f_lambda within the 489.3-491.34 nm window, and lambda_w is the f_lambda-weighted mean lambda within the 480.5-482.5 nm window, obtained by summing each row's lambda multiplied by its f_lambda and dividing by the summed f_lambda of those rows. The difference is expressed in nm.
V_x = 9.11 nm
